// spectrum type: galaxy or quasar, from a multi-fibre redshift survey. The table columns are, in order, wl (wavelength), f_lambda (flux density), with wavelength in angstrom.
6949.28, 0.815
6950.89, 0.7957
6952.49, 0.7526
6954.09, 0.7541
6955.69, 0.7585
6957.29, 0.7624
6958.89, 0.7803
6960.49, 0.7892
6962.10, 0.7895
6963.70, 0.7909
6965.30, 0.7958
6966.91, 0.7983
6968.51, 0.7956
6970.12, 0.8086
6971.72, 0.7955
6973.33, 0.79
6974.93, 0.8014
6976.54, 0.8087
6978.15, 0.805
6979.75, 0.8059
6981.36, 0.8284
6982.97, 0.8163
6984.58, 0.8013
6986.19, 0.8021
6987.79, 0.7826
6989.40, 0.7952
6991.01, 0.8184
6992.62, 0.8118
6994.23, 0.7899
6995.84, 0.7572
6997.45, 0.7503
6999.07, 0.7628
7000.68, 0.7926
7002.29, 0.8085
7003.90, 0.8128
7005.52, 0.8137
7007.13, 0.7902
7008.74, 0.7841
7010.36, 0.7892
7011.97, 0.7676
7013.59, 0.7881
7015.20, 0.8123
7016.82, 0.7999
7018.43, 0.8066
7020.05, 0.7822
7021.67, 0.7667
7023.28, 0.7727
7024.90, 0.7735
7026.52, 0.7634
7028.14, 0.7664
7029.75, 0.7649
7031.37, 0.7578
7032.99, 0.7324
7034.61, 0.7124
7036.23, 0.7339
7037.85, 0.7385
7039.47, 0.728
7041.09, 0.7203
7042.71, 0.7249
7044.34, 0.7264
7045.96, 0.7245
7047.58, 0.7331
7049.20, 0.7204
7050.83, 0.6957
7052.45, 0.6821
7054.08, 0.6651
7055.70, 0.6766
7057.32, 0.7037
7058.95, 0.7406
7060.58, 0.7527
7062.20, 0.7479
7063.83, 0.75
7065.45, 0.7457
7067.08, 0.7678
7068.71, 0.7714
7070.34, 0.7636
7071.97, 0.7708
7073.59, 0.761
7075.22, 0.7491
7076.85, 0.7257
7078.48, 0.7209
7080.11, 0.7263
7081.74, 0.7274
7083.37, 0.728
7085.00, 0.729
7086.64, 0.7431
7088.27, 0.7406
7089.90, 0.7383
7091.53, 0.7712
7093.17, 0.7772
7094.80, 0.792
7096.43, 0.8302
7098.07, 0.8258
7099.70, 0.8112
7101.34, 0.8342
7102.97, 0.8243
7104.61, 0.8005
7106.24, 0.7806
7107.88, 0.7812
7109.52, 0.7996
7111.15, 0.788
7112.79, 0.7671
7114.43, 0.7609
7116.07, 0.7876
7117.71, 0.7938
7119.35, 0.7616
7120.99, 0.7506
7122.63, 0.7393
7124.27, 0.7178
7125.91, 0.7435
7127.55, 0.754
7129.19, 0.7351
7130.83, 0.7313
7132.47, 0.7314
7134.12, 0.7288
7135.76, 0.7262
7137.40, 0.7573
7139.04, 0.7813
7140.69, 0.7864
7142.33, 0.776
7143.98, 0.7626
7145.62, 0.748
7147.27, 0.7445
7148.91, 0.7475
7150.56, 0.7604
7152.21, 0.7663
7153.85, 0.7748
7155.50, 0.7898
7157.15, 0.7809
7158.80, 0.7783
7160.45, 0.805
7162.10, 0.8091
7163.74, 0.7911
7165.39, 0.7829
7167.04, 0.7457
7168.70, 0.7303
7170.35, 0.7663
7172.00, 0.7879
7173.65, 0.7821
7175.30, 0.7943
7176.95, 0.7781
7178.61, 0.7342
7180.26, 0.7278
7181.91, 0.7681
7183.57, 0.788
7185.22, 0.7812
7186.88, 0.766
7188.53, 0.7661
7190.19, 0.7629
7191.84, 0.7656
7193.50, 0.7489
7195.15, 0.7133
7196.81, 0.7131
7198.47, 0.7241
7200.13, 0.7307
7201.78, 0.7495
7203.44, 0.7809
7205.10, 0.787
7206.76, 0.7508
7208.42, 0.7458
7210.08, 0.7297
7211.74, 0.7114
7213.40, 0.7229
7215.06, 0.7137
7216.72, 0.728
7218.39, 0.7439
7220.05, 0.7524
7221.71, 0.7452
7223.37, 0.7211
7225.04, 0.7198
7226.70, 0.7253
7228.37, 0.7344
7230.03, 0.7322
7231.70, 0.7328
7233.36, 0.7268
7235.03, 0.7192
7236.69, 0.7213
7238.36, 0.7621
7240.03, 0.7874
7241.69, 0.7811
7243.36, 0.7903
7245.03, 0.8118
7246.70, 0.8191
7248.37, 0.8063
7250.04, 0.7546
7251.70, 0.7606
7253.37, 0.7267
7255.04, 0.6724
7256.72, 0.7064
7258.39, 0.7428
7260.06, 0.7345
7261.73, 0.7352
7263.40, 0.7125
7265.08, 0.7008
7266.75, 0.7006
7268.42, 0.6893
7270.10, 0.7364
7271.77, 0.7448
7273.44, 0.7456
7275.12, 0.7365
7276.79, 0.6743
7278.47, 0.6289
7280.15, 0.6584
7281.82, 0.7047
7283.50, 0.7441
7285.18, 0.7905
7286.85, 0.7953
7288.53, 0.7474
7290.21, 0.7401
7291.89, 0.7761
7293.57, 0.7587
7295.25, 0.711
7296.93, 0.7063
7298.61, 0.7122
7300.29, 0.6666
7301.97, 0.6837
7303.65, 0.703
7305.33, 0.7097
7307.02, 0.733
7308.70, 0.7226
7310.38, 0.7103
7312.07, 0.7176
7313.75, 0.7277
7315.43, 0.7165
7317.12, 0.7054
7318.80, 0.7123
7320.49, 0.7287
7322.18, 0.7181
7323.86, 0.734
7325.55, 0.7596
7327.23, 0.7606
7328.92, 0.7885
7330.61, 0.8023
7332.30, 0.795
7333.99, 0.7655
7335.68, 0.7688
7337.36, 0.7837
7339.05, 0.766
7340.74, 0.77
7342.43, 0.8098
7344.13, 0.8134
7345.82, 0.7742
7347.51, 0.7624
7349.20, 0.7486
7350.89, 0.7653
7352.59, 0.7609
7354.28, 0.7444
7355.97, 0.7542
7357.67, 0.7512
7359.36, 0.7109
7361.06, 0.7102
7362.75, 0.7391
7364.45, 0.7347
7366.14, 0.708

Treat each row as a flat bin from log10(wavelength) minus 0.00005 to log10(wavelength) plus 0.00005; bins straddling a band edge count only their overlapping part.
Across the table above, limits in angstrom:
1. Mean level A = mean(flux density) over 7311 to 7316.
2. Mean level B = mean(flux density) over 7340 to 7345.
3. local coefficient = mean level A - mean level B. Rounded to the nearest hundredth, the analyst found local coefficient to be -0.08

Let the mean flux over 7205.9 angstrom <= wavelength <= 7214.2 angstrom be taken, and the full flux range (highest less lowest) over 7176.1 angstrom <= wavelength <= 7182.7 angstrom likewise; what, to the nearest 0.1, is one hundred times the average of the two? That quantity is 39.1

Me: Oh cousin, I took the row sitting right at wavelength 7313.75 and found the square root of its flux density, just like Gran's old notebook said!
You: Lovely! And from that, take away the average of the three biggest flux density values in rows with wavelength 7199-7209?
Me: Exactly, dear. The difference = 0.080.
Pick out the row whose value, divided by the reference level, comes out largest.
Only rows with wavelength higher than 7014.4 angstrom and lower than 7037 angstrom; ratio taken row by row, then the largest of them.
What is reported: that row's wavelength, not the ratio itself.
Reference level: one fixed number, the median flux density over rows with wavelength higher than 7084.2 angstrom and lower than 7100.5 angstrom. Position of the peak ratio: 7015.20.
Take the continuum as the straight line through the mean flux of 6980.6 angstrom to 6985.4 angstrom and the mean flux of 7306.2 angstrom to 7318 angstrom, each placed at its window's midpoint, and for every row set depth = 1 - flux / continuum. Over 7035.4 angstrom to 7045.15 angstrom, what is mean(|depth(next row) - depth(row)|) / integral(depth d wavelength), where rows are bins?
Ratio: 0.01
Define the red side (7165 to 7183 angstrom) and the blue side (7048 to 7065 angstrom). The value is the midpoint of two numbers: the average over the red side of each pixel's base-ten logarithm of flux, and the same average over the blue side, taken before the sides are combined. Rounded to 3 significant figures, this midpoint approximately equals -0.132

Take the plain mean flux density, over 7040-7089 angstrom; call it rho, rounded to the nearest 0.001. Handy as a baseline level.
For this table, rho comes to 0.731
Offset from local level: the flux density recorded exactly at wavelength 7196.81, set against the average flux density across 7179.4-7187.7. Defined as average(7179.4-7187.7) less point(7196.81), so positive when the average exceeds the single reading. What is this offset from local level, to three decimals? 0.053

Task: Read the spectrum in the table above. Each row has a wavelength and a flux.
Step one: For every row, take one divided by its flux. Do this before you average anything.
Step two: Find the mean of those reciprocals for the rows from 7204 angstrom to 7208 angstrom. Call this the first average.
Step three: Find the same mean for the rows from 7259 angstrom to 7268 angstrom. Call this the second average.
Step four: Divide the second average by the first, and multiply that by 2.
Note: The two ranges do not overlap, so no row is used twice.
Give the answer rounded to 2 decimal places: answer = 2.15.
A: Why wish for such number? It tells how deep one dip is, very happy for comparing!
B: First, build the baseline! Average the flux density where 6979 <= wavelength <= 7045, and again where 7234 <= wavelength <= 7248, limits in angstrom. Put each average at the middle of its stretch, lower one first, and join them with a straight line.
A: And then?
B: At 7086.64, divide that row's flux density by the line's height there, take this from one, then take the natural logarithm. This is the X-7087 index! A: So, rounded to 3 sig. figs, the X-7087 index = -3.16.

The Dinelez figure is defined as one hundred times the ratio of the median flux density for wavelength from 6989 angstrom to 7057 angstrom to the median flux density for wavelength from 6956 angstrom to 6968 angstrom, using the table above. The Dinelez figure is 97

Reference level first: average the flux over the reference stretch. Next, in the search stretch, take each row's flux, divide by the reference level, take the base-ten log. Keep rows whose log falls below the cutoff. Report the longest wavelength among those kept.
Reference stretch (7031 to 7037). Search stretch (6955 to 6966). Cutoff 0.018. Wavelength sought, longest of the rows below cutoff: 6957.29 angstrom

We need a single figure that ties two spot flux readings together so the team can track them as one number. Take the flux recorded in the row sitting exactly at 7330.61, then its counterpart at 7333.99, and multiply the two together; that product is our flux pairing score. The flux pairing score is 0.614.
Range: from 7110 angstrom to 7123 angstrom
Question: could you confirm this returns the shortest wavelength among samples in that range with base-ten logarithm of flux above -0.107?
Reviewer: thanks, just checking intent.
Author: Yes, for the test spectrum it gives 7111.15 angstrom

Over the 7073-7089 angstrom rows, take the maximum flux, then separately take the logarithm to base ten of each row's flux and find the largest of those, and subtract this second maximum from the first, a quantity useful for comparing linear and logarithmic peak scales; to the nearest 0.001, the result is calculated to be 0.880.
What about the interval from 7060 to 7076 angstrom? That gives 0.884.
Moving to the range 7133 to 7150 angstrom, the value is 0.891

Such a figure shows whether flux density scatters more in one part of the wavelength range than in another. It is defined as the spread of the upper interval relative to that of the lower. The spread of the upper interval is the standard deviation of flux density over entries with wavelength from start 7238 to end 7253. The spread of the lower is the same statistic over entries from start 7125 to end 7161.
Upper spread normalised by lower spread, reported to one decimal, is 1.0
